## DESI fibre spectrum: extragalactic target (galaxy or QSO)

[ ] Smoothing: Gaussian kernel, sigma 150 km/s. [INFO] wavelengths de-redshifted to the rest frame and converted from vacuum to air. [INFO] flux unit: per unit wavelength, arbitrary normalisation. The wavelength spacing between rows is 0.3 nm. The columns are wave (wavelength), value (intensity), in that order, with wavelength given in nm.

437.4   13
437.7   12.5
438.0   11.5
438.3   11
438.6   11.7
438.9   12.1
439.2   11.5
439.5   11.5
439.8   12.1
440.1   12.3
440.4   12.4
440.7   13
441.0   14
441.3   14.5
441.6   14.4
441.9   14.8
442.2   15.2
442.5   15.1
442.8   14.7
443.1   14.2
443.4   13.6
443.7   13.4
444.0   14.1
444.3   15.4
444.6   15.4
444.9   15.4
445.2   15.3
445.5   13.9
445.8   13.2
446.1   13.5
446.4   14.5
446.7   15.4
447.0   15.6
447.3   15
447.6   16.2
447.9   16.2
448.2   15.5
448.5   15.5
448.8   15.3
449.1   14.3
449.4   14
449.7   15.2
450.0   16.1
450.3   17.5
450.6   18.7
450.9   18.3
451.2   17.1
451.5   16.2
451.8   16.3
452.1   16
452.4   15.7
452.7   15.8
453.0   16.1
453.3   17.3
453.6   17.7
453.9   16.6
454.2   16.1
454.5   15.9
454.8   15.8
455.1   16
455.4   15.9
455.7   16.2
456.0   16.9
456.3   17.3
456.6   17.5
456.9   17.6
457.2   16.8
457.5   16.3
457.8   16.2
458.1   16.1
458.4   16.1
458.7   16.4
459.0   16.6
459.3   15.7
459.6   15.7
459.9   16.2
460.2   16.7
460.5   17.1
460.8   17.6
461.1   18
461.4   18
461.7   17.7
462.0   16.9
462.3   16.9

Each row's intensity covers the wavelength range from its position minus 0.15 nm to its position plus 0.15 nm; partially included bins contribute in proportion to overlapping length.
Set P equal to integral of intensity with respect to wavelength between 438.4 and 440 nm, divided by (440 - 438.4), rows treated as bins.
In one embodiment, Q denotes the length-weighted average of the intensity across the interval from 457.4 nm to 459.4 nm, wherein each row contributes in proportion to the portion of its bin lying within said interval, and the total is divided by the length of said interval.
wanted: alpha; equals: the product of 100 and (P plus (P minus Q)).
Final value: 733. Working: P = 11.8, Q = 16.2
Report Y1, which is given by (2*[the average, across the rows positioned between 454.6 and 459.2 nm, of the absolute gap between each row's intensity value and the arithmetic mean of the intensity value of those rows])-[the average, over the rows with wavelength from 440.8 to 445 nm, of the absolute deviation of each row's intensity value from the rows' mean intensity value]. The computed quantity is 0.41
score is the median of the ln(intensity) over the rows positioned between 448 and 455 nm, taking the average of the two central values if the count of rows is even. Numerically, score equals 2.78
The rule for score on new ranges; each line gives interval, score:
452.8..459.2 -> 2.79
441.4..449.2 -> 2.71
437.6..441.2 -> 2.49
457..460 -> 2.79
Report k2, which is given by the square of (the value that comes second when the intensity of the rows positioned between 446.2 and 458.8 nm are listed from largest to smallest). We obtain 335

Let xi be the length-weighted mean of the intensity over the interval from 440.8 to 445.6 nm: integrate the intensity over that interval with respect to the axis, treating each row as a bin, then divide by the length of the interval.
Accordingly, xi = 14.6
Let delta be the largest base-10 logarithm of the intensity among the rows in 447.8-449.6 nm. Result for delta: 1.21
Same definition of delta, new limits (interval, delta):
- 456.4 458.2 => 1.25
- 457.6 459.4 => 1.22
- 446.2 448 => 1.21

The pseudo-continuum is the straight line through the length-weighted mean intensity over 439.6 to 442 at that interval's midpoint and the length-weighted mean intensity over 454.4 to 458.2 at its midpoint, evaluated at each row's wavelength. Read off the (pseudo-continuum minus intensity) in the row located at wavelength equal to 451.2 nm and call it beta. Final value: -1.6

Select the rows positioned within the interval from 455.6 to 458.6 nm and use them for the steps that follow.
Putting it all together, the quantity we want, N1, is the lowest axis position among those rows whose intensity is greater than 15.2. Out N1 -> 455.7 nm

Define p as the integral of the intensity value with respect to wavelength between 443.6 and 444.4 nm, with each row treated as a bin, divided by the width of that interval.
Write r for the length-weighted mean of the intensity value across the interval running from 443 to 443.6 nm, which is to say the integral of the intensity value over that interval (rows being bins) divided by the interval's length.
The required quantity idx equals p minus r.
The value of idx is 0.5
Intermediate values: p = 14.3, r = 14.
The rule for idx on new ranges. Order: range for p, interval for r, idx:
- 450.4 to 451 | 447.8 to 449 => 2.9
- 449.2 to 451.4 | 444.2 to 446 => 1.9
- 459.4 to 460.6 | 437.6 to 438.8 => 4.7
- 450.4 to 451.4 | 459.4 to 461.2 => 1.1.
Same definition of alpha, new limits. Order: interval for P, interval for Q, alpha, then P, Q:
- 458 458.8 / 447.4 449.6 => 1711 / 16.2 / 15.3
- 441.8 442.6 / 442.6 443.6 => 1591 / 15.0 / 14.2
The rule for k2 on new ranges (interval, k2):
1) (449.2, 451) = 335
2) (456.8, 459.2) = 282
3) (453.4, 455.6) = 276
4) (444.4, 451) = 335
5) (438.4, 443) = 228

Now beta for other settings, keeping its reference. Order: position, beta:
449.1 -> 0.8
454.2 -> 0.0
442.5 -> -1.4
